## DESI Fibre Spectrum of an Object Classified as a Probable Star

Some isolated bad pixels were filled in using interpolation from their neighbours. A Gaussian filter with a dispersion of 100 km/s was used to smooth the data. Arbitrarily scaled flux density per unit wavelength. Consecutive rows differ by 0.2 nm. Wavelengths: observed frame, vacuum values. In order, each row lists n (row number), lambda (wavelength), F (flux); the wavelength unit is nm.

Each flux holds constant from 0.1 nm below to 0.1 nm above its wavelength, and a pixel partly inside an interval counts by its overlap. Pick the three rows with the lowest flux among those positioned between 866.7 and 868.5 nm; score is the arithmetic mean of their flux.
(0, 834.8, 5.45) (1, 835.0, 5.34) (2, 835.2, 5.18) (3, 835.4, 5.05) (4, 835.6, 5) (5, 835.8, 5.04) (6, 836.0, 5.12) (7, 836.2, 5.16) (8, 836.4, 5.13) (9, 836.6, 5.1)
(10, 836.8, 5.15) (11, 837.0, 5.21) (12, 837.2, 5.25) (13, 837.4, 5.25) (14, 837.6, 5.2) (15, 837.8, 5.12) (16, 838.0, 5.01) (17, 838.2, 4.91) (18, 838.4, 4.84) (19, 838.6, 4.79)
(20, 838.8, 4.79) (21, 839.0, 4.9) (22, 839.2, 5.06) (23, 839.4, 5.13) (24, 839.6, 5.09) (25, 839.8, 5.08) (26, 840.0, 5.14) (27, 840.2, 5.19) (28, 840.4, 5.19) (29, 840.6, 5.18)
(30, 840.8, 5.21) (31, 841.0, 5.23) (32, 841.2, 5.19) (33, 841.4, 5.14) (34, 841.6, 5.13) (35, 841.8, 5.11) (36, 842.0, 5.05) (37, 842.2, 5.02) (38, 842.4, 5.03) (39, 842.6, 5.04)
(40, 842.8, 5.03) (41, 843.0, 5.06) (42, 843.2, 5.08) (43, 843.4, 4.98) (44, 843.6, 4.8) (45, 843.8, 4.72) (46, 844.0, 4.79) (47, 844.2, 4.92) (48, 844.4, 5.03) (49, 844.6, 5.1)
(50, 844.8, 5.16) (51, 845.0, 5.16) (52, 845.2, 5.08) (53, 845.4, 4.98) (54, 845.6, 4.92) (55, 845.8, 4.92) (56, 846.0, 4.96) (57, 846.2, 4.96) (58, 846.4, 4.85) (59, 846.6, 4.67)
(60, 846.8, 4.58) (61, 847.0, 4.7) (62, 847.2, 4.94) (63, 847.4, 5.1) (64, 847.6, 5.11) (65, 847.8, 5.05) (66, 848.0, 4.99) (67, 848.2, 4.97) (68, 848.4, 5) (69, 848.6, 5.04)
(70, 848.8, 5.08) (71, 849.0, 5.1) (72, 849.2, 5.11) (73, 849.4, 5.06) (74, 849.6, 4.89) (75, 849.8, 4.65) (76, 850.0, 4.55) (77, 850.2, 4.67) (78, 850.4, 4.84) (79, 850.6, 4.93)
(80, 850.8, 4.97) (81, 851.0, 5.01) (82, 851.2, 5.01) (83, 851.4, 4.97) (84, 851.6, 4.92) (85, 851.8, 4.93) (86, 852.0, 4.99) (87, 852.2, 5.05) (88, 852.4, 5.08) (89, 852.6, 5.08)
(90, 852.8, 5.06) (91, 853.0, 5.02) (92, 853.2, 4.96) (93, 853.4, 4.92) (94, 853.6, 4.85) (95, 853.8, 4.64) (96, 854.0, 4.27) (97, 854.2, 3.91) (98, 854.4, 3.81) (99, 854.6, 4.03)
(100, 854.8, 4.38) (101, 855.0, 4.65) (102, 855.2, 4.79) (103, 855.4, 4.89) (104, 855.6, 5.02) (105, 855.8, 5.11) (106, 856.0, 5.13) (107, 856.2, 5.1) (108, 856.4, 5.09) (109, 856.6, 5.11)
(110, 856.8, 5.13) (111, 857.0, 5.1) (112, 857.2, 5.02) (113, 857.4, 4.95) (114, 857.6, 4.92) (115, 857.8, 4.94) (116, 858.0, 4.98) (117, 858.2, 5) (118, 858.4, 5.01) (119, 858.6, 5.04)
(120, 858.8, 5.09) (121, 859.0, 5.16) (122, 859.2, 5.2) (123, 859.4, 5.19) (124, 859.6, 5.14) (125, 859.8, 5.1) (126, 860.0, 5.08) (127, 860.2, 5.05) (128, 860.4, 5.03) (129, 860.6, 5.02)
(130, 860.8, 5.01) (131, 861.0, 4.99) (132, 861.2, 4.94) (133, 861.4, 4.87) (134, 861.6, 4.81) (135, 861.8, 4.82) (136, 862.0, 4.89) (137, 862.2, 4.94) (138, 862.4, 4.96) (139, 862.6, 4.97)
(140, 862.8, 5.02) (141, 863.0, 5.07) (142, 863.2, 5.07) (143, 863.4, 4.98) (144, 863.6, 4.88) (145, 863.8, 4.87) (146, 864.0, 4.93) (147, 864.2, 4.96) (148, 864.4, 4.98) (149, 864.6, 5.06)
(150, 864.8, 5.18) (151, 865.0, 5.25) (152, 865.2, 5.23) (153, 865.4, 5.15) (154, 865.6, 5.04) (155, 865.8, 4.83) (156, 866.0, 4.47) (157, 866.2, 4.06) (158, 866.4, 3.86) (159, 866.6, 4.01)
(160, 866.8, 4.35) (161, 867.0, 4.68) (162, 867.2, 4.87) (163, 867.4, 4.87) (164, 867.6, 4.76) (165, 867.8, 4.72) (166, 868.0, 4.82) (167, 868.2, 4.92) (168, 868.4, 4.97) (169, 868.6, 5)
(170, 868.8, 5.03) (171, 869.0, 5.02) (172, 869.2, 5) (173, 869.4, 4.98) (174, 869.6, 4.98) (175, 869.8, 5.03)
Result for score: 4.6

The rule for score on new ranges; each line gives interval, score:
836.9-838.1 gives 5.1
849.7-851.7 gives 4.6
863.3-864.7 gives 4.9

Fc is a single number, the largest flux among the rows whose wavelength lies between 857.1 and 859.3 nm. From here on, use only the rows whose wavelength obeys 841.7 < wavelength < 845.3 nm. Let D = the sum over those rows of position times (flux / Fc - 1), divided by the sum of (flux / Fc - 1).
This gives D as 843.49 nm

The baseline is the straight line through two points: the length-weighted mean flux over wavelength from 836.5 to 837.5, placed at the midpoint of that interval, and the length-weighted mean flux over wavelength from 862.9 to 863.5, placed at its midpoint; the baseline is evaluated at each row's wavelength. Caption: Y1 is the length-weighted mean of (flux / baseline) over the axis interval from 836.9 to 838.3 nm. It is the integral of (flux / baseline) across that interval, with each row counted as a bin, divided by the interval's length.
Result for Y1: 0.990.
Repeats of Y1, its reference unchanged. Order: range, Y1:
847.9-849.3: 0.984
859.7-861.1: 0.997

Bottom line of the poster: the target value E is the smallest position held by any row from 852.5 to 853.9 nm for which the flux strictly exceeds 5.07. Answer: 852.6 nm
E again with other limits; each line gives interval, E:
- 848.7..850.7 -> 848.8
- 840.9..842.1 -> 841.0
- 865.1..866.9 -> 865.2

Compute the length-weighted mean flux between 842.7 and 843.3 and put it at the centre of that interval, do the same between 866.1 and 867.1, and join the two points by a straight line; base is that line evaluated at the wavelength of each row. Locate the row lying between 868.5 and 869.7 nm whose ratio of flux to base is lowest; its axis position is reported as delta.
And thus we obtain 868.6 nm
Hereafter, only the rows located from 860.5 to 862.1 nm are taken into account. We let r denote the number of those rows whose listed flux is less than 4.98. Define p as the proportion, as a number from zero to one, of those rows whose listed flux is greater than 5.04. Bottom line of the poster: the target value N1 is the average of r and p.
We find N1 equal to 2.5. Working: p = 0.0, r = 5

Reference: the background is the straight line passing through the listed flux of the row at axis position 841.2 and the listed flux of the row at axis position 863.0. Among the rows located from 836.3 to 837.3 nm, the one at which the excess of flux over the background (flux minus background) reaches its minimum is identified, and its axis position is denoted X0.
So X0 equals 836.6 nm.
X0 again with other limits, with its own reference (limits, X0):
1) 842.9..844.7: 843.8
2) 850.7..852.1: 851.6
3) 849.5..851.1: 850.0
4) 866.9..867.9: 867.0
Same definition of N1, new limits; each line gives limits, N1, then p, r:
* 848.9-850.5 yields 2.7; 0.4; 5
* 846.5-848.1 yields 2.2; 0.4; 4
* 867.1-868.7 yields 3.5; 0.0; 7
